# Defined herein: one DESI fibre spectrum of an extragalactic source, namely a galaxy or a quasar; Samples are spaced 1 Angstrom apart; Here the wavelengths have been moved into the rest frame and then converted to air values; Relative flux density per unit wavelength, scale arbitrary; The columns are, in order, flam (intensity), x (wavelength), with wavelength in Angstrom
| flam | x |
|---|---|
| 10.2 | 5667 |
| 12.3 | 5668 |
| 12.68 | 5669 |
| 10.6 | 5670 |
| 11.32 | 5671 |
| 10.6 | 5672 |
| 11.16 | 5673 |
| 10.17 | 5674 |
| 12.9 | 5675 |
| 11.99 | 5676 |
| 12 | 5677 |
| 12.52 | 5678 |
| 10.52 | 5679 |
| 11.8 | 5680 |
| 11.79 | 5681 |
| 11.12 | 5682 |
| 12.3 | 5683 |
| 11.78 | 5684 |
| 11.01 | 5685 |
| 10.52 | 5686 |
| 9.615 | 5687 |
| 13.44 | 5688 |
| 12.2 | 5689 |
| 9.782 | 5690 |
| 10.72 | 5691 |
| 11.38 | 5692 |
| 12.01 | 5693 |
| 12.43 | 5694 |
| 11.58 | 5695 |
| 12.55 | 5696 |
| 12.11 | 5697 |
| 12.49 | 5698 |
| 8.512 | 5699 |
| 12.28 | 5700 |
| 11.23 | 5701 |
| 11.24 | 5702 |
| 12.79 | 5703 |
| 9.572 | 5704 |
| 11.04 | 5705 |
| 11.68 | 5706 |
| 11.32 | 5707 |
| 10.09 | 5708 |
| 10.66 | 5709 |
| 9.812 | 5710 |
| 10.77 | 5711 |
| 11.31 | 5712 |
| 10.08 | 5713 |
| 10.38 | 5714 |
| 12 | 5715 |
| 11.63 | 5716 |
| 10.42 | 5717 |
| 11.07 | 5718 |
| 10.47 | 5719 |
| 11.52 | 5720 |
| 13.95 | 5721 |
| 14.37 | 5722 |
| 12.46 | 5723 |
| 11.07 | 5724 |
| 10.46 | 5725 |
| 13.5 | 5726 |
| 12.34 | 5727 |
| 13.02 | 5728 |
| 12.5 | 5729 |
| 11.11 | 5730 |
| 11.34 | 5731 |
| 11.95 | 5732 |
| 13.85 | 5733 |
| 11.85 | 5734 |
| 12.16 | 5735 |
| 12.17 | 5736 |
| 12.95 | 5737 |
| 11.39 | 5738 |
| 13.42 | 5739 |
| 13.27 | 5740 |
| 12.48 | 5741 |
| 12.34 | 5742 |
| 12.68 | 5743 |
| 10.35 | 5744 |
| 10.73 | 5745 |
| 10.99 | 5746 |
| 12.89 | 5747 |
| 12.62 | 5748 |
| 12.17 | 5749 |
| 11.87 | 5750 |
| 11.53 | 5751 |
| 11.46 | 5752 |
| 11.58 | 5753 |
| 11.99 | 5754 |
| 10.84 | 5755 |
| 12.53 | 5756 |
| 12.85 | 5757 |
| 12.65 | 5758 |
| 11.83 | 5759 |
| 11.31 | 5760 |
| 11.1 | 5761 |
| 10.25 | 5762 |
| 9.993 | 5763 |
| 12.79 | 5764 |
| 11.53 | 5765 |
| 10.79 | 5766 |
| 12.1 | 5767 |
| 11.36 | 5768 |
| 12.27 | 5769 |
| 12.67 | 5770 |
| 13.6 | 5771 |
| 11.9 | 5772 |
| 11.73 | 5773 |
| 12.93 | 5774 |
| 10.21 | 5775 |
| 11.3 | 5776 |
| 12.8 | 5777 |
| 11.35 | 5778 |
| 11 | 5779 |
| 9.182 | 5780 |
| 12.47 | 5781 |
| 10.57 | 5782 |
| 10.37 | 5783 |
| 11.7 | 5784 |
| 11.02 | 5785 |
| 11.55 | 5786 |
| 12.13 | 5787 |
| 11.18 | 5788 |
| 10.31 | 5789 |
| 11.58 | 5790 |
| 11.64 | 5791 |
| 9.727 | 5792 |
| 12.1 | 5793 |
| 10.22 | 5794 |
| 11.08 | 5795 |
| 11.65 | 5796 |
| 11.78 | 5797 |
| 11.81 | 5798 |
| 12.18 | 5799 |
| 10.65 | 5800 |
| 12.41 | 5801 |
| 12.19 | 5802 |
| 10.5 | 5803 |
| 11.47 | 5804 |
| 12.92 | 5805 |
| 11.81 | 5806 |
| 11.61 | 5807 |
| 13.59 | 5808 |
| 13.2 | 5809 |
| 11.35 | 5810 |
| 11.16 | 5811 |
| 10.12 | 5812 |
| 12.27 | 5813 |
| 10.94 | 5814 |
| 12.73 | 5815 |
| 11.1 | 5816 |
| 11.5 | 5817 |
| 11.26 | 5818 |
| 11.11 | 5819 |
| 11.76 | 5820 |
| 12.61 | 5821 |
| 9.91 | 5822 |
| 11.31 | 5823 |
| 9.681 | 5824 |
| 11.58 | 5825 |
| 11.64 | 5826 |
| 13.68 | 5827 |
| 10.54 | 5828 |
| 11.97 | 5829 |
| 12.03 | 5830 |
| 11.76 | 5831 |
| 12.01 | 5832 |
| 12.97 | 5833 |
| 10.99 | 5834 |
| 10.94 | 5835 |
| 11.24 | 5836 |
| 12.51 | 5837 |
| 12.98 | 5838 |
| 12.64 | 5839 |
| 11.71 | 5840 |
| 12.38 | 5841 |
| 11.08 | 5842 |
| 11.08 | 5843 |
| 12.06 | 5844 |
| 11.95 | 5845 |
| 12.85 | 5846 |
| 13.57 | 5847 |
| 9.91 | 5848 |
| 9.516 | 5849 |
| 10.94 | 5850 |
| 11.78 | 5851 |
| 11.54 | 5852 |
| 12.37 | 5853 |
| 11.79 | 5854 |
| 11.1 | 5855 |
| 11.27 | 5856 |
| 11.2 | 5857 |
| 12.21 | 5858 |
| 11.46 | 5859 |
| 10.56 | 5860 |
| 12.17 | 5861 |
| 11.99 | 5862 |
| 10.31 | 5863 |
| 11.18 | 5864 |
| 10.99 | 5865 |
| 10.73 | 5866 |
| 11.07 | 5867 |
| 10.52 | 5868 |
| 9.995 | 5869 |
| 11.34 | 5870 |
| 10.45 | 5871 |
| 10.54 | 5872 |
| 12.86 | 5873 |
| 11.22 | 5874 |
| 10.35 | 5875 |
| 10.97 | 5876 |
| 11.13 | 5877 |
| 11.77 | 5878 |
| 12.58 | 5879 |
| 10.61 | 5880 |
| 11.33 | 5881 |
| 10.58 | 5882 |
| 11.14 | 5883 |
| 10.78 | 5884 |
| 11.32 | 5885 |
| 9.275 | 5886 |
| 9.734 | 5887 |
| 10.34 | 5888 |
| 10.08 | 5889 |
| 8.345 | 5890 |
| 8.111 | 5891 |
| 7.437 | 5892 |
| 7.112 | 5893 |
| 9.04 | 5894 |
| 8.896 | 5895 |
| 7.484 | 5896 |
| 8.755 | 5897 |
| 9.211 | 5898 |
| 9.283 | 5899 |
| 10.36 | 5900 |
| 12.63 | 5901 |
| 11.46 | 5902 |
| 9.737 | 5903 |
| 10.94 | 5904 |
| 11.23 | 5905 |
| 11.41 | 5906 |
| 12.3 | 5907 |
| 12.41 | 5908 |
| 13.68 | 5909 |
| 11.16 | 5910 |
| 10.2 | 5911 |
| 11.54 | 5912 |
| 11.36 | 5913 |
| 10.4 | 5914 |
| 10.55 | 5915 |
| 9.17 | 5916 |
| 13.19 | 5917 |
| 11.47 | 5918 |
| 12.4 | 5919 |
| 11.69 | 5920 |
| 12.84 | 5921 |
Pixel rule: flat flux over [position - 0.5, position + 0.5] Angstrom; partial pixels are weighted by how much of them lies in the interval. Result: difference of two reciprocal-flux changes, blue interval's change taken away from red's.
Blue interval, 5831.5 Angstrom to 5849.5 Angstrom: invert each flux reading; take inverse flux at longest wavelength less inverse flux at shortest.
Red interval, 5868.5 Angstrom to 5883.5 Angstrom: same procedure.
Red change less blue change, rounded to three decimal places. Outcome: -0.032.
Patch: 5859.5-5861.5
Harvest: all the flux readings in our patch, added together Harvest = 22.7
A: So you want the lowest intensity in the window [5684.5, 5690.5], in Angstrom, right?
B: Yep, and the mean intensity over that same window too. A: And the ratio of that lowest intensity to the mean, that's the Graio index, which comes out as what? 0.867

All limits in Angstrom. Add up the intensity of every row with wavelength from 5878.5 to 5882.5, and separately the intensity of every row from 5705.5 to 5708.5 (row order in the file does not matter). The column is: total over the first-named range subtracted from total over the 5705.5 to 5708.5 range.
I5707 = -12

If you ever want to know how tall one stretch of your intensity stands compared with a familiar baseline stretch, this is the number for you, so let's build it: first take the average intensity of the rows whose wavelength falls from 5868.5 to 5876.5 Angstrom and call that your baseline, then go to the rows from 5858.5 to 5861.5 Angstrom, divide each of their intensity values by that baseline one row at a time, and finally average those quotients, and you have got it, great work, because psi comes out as 1.04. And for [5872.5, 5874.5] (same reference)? 1.10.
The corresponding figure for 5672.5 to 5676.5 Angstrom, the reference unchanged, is 1.05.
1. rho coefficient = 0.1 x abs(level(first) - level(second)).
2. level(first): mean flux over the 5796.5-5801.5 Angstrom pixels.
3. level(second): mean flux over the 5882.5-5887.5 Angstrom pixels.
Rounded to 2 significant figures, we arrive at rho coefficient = 0.13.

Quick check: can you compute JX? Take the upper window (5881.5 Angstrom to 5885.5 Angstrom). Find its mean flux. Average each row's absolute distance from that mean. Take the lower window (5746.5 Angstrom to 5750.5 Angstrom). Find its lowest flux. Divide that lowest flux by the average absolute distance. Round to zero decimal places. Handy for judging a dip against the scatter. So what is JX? 43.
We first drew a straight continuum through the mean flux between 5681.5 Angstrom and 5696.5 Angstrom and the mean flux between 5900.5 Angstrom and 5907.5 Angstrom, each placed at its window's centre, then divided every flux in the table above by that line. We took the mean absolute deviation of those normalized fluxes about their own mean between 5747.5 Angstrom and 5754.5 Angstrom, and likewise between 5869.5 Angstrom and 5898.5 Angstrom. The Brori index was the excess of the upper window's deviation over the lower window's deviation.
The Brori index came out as 0.079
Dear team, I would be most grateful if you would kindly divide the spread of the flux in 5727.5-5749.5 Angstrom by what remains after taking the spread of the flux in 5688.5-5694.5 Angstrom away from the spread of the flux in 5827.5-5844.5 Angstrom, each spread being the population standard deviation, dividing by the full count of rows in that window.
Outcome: -4.3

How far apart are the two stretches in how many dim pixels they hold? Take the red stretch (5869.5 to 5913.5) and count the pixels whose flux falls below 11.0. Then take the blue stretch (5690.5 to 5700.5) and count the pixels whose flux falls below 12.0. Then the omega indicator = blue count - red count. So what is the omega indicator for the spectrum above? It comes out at -21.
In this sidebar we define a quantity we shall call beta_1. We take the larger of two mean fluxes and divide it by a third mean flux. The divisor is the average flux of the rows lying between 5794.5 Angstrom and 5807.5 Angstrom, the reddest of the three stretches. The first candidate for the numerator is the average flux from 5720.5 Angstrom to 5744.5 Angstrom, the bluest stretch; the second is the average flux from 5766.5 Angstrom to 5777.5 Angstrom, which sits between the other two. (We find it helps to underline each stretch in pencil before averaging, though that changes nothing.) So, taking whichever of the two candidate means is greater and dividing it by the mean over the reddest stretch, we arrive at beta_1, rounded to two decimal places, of 1.06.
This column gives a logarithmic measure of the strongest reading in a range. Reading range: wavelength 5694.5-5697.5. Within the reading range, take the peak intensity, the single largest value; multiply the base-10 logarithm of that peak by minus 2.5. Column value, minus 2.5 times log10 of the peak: -2.75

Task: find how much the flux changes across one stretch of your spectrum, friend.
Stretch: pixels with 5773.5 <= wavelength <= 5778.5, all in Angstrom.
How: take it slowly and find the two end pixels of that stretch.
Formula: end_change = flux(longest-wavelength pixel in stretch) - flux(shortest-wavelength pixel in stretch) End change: -1.6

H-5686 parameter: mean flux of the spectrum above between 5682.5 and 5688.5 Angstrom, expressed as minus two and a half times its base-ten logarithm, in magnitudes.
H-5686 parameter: -2.65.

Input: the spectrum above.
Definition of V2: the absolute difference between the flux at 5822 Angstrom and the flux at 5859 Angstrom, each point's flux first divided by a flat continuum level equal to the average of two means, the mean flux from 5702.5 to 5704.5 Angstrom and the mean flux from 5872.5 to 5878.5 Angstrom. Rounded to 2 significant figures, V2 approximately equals 0.14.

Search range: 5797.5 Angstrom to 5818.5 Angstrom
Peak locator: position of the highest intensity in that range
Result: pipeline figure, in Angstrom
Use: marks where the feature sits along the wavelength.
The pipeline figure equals 5808 Angstrom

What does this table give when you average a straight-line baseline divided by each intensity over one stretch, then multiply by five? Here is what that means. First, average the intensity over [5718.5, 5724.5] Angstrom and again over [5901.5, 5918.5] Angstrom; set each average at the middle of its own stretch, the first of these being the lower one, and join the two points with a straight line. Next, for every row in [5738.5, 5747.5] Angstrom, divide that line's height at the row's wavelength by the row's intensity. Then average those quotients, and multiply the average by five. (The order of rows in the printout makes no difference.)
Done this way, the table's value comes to 5.1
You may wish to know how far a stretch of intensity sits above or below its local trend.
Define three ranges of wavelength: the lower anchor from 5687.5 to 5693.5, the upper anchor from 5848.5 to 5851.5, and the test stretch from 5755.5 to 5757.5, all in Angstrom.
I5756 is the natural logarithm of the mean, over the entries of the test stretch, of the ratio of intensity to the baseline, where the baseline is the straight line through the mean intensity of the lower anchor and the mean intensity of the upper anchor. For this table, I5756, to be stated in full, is 0.12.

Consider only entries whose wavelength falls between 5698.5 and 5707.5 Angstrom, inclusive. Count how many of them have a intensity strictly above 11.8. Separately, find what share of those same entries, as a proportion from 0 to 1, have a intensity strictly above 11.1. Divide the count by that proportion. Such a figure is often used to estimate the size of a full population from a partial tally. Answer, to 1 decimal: 3.0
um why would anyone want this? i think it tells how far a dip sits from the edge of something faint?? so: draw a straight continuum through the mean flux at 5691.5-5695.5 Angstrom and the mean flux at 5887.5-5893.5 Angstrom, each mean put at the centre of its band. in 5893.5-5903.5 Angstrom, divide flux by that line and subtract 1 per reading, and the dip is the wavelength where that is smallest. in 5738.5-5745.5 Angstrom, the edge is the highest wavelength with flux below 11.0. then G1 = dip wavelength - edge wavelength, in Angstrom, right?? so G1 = 151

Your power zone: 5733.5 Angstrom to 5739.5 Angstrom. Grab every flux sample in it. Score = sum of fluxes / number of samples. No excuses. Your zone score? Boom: 12.3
